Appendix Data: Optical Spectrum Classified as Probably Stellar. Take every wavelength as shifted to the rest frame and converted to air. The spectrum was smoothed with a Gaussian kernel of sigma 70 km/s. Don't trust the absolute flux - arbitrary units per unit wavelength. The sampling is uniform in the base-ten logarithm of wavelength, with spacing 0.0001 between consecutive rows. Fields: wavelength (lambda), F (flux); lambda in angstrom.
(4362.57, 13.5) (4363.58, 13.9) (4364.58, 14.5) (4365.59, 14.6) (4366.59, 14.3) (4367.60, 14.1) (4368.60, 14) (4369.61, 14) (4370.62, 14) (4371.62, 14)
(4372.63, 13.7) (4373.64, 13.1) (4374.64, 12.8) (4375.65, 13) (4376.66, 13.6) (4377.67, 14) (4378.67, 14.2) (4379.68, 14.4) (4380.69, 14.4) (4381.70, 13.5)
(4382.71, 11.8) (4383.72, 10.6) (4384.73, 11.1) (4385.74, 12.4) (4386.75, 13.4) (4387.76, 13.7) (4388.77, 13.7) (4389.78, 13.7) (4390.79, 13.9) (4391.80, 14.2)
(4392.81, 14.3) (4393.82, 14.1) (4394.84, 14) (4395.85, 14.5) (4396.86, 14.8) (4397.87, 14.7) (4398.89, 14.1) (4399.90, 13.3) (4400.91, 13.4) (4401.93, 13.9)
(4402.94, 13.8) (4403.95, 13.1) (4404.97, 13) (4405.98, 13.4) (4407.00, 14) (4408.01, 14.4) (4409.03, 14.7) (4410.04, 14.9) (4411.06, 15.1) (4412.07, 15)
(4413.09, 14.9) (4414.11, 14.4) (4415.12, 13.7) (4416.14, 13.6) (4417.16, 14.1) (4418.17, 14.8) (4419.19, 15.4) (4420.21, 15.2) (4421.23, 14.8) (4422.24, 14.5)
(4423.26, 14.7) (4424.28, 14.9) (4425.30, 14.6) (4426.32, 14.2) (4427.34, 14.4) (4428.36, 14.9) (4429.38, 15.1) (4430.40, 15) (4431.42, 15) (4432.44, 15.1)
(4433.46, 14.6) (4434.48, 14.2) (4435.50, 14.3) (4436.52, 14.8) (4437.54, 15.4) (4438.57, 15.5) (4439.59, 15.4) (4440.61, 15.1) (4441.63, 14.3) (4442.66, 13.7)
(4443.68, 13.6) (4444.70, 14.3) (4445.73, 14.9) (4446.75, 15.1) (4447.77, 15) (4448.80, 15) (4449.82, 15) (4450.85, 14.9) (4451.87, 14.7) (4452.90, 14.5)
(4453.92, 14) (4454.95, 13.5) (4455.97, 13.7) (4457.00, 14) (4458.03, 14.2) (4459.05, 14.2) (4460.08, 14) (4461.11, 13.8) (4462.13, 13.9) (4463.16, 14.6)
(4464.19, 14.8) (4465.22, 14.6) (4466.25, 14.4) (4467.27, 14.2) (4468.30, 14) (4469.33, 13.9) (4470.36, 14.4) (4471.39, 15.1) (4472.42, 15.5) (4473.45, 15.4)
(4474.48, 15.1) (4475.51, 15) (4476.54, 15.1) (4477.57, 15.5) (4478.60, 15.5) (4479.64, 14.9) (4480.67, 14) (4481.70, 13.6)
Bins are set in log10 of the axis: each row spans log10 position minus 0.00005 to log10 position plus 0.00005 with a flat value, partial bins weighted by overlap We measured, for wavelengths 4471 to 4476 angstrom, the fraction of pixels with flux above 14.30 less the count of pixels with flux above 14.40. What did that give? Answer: -4.0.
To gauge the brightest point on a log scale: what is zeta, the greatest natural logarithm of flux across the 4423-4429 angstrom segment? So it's 2.70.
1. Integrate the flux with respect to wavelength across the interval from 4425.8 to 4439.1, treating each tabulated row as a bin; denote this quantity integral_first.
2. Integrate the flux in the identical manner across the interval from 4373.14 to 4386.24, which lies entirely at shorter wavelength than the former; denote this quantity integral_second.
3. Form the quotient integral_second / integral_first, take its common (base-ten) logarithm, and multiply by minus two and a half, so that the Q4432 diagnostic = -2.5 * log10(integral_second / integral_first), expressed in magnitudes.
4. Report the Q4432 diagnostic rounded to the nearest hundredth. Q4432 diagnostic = 0.16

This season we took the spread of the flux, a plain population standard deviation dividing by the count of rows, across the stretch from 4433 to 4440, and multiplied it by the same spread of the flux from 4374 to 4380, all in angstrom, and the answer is 0.303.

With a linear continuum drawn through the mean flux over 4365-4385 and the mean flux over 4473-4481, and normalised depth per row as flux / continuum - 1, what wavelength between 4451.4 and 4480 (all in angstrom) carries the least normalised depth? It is 4454.95 angstrom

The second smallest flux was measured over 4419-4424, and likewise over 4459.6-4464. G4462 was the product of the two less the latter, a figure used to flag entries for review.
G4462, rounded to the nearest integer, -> 190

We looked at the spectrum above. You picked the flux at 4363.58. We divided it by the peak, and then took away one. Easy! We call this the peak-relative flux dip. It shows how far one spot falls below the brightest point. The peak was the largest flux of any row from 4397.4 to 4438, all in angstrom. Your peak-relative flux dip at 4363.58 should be -0.10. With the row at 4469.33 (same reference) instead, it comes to -0.10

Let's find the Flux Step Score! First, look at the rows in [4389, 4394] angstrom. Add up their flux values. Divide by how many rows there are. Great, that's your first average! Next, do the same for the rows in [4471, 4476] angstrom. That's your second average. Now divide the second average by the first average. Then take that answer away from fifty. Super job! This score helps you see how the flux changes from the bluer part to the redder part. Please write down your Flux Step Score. 48.92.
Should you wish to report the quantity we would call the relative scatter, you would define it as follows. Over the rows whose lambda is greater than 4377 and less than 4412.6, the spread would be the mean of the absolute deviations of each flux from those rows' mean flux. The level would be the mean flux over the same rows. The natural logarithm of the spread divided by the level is -3.0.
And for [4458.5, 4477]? -3.4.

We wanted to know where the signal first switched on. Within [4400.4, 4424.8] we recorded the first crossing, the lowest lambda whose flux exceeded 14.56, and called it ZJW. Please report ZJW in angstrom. 4409.03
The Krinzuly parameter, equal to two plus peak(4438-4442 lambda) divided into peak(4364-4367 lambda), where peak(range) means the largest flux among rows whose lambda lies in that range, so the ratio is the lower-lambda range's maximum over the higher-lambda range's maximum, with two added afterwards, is 2.94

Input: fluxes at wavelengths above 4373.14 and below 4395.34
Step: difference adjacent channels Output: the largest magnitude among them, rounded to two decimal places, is 1.70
